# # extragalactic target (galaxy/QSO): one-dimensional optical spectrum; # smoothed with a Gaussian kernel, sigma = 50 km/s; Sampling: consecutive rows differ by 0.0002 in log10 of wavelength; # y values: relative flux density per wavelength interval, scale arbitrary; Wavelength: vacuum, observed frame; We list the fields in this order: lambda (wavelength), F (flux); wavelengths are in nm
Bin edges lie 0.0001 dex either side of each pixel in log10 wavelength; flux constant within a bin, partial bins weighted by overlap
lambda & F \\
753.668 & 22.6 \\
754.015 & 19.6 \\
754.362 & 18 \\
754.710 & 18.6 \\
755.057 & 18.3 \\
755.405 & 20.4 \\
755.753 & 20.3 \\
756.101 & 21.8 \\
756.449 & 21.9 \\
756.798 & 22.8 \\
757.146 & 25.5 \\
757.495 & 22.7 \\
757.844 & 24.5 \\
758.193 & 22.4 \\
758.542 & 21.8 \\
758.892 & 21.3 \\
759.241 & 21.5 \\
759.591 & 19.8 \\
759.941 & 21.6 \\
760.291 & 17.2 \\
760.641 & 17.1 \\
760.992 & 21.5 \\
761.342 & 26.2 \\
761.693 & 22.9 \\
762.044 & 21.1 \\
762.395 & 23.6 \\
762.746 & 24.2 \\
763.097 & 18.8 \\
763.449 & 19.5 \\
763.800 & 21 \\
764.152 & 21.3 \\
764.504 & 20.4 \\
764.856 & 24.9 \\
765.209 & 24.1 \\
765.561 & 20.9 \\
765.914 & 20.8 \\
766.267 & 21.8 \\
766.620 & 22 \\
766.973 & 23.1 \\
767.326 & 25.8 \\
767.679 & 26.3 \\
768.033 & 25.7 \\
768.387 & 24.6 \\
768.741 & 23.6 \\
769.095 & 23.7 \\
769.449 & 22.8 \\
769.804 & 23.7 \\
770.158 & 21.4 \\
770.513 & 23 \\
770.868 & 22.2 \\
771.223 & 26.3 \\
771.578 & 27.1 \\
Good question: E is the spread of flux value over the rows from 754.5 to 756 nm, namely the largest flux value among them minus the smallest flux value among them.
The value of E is 2.1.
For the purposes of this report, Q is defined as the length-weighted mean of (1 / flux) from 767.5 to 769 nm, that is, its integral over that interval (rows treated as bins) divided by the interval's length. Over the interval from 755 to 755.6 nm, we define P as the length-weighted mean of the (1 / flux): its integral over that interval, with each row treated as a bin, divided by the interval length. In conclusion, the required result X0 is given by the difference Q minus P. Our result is -0.011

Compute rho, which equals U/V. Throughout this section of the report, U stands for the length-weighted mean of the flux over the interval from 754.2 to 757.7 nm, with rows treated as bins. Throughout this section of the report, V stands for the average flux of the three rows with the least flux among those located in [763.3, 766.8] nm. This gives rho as 1.04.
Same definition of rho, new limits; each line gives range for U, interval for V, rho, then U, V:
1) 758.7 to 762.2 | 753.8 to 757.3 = 1.15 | 21.0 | 18.3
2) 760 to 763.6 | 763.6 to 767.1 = 1.03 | 21.2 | 20.7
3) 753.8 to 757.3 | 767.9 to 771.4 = 0.94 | 20.7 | 22.1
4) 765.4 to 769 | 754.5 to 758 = 1.23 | 23.5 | 19.1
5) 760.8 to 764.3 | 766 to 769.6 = 0.99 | 22.0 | 22.2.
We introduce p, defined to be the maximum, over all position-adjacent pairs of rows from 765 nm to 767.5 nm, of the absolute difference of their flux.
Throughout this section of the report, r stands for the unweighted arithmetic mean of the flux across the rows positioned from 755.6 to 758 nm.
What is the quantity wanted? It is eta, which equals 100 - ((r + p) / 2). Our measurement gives 87.0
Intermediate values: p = 3.2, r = 22.8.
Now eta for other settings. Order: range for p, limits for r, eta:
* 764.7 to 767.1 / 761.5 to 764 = 87.6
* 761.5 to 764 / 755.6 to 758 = 85.9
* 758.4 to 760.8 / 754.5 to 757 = 87.5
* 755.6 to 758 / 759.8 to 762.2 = 88.1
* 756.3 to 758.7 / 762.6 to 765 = 87.9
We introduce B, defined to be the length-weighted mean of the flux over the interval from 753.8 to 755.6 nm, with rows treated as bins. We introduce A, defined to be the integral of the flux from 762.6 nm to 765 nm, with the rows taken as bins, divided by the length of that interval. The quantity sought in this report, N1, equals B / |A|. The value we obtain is 0.89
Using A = 21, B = 19.1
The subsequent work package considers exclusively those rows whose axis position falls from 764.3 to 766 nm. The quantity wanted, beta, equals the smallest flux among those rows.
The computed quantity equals 20.4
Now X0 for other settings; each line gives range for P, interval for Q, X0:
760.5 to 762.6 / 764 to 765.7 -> -0.001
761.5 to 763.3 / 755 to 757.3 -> 0.001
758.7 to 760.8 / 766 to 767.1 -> -0.006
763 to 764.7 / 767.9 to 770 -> -0.008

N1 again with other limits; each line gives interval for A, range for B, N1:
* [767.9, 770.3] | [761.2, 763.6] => 0.94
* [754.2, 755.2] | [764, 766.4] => 1.20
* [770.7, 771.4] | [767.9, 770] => 0.99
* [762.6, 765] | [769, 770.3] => 1.07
